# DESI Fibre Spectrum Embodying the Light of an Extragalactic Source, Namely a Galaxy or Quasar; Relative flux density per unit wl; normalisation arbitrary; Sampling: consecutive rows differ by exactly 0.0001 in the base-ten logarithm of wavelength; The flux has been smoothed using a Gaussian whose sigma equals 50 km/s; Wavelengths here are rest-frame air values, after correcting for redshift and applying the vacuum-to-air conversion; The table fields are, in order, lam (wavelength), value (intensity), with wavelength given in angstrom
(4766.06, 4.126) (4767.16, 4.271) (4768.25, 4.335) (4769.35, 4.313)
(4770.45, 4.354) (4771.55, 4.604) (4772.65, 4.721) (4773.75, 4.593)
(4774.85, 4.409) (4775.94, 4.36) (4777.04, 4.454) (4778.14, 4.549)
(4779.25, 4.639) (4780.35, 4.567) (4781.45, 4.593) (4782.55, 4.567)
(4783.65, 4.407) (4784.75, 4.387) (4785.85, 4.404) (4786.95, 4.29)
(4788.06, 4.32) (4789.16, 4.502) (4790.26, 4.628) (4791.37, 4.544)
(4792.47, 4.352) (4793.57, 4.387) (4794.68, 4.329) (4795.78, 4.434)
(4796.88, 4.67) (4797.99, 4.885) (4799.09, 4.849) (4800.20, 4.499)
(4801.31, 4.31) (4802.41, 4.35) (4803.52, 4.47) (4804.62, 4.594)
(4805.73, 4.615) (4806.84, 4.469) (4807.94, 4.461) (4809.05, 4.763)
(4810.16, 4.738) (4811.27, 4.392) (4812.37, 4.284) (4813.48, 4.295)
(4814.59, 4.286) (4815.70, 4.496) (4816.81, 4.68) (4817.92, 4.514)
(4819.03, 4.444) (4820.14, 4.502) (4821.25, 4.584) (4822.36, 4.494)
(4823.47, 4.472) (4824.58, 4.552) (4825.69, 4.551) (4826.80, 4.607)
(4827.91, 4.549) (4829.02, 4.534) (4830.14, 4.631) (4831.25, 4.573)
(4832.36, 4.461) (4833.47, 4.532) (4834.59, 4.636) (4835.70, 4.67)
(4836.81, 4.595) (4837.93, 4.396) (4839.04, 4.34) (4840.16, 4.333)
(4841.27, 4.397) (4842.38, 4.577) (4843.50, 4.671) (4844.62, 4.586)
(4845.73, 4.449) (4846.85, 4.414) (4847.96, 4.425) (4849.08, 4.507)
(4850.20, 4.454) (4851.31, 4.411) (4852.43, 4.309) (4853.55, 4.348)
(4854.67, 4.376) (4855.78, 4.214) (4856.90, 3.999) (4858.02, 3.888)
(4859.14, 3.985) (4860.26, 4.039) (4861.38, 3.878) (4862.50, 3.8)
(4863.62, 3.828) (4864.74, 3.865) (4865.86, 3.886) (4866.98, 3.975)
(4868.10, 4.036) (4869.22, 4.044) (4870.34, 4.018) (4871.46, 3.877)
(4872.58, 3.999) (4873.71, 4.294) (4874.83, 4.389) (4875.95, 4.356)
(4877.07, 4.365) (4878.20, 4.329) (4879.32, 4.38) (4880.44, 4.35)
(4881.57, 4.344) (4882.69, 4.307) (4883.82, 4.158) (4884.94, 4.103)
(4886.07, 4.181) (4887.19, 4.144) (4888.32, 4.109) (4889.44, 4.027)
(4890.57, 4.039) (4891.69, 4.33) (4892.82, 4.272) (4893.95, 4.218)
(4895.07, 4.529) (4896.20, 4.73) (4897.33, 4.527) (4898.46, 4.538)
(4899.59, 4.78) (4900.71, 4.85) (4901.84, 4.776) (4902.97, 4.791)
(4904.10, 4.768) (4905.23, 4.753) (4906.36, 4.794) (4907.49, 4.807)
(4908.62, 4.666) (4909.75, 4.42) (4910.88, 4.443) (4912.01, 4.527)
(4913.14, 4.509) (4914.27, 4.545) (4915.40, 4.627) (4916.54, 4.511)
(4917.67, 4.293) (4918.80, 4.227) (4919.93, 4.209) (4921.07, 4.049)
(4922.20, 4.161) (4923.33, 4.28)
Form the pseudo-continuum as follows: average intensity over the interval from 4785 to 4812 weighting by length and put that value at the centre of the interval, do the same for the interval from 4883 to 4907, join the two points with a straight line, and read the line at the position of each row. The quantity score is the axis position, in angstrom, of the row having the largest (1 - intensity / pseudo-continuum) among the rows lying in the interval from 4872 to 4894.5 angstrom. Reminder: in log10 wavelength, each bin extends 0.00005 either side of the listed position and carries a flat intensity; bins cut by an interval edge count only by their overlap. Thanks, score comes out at 4872.58 angstrom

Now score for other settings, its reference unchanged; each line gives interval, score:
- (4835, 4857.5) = 4856.90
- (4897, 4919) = 4918.80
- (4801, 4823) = 4812.37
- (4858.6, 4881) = 4862.50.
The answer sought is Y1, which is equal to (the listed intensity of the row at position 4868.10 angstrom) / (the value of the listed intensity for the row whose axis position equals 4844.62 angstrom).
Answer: 0.88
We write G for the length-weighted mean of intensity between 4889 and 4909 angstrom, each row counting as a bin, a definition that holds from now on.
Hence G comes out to 4.57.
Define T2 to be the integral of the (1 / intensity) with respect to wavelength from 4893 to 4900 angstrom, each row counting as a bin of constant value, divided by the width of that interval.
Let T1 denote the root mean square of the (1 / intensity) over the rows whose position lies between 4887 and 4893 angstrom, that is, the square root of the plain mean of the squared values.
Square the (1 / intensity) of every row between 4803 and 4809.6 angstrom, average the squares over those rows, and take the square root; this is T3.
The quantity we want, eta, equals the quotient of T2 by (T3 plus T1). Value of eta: 0.480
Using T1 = 0.241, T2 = 0.221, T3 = 0.219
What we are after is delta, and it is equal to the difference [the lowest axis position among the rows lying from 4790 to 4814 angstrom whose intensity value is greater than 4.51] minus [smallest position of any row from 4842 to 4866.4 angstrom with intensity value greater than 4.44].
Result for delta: -52.1 angstrom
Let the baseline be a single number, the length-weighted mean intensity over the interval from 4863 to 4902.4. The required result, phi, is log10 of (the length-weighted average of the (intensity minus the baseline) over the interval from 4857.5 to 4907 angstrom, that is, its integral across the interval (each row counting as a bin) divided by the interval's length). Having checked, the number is -1.98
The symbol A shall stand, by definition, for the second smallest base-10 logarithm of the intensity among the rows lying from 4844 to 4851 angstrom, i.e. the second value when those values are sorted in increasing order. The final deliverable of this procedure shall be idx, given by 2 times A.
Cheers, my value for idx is 1.29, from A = 0.646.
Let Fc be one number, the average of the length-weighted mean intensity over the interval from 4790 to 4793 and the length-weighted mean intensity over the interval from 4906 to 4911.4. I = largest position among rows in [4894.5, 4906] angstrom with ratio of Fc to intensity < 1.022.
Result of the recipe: 4905.23 angstrom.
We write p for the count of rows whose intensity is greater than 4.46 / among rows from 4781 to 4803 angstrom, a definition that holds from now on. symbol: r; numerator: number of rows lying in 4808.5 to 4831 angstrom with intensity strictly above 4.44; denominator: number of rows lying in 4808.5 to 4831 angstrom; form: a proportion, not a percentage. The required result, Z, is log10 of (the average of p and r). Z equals 0.69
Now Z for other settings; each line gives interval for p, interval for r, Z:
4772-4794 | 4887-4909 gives 0.73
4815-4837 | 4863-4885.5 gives 0.98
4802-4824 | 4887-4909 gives 0.86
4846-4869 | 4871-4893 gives -0.30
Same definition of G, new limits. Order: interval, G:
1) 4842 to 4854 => 4.47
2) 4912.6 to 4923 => 4.35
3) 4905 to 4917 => 4.60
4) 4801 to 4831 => 4.51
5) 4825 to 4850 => 4.52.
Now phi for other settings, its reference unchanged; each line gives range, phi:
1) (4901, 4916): -0.40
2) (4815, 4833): -0.55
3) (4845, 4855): -0.80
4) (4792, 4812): -0.56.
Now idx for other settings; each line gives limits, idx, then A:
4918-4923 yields 1.24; 0.619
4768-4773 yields 1.27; 0.637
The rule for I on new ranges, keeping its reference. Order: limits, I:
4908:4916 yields 4915.40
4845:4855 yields 4849.08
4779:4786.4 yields 4782.55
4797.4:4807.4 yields 4806.84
